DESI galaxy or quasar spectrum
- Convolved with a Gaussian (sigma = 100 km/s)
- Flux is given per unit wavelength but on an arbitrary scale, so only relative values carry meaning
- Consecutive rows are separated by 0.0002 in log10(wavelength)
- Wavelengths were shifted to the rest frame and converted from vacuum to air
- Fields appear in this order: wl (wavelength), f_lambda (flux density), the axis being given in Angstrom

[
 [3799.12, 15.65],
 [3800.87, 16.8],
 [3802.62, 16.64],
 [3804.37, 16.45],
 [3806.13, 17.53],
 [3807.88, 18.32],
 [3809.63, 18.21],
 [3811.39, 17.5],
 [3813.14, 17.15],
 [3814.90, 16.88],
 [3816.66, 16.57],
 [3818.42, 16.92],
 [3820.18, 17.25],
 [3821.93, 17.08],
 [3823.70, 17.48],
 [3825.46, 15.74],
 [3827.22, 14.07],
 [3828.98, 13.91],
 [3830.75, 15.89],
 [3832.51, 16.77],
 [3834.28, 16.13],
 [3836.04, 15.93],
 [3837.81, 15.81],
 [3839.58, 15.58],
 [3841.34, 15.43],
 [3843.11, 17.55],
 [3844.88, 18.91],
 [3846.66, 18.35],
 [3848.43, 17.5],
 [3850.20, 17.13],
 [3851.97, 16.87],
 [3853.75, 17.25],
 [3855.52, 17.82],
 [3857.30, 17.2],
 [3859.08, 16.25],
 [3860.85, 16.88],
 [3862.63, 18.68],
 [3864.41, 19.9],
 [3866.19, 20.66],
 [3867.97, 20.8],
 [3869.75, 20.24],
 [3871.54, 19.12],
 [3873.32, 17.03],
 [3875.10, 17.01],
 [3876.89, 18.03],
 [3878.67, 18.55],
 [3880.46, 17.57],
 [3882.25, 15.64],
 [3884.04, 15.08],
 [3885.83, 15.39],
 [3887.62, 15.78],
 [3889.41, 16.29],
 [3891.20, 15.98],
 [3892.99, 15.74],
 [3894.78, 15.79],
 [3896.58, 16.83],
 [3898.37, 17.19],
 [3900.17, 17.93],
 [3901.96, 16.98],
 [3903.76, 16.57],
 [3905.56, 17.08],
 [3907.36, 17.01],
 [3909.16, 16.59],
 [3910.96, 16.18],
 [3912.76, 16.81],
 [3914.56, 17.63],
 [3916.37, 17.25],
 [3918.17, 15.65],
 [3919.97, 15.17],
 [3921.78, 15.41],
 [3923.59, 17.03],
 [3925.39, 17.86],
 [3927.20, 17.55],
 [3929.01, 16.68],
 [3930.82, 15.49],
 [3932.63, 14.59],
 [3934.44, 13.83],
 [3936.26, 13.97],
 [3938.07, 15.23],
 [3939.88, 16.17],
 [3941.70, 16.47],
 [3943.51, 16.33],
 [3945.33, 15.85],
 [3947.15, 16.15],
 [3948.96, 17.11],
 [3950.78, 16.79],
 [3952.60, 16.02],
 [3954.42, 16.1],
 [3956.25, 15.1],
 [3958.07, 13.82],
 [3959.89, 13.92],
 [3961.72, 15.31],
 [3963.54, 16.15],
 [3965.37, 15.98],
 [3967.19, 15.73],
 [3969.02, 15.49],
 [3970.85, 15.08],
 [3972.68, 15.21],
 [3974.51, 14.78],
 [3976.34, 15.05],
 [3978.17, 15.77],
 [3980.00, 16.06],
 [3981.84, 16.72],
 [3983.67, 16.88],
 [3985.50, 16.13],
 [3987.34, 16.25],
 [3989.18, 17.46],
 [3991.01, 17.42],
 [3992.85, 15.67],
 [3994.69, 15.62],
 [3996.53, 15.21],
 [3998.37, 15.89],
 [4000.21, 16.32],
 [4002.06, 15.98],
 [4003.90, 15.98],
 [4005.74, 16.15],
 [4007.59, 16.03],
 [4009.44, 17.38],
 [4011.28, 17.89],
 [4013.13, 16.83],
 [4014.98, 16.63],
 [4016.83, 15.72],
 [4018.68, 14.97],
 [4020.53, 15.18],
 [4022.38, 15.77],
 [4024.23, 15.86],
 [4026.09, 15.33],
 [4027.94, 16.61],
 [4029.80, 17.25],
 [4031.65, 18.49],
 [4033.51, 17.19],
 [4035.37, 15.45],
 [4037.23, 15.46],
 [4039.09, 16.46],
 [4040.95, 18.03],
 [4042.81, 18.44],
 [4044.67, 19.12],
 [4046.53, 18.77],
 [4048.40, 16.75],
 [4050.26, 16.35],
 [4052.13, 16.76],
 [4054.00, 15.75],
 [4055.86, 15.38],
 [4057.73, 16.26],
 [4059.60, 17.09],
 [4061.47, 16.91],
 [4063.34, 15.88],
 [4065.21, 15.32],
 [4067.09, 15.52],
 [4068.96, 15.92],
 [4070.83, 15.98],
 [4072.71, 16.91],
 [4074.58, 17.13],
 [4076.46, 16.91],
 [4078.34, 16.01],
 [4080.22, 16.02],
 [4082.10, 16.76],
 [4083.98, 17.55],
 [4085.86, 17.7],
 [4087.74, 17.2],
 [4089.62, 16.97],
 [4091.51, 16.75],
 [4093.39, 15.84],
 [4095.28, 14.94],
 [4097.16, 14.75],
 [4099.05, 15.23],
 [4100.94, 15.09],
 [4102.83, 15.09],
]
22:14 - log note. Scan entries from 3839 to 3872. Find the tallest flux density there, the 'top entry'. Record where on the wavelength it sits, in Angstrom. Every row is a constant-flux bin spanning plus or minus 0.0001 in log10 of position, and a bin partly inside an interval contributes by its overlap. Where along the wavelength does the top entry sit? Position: 3867.97 Angstrom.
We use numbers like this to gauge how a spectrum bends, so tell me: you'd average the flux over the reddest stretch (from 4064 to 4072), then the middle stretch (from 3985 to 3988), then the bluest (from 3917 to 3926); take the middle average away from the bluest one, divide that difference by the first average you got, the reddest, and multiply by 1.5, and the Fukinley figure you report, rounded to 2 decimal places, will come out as 0.00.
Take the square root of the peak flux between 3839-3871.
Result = 4.56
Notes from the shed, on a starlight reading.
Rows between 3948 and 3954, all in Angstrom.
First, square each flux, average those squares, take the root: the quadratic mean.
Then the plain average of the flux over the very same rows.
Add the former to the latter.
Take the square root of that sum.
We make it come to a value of 5.77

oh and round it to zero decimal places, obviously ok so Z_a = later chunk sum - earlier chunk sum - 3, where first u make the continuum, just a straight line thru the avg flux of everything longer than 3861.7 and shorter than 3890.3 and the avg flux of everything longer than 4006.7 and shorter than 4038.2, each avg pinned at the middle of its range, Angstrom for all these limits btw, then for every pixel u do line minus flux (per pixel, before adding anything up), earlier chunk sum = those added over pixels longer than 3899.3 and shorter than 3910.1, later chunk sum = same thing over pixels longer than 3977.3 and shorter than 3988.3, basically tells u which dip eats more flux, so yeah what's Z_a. -3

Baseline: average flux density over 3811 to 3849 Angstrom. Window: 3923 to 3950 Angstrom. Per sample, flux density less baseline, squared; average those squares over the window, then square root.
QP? 1.3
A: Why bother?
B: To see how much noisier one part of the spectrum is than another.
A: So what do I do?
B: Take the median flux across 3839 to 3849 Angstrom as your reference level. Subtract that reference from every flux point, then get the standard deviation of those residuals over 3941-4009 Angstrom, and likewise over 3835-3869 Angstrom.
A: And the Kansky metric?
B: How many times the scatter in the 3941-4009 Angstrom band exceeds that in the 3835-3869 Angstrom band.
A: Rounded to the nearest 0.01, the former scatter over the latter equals 0.50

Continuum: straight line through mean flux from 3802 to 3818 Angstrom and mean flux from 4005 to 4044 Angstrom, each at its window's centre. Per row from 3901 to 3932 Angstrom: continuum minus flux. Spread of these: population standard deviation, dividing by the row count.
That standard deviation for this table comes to 0.8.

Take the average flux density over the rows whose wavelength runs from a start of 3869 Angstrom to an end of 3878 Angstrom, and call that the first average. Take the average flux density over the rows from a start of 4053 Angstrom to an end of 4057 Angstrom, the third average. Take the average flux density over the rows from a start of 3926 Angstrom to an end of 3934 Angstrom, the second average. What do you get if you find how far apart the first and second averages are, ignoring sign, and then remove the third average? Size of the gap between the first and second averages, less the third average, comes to -13.4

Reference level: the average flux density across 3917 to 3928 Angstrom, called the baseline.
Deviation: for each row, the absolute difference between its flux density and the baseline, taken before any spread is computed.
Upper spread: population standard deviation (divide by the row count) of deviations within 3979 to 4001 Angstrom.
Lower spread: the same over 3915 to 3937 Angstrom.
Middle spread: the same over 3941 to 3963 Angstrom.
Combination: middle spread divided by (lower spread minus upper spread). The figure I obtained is 2.4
